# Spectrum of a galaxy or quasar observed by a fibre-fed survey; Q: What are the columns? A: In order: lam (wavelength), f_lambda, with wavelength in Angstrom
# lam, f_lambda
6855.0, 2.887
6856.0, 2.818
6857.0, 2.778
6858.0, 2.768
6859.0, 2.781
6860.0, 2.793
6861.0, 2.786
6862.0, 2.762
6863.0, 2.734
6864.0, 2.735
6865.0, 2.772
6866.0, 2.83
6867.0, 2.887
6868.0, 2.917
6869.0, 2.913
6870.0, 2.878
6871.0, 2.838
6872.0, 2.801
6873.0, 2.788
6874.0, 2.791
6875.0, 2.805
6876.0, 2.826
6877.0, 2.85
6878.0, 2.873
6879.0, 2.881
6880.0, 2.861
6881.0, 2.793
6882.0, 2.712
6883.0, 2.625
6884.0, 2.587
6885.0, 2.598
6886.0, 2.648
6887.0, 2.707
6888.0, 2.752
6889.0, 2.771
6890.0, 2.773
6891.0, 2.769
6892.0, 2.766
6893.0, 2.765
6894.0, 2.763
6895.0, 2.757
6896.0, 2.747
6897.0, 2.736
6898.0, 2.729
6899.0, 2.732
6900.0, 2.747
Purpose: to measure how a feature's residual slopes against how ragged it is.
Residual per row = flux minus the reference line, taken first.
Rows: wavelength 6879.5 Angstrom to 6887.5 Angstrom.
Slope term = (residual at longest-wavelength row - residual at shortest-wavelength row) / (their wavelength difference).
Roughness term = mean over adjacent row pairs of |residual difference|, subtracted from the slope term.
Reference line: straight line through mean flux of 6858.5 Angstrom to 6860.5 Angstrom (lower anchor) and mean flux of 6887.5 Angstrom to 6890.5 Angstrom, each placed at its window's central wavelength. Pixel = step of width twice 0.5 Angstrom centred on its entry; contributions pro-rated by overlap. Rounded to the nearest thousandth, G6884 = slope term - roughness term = -0.077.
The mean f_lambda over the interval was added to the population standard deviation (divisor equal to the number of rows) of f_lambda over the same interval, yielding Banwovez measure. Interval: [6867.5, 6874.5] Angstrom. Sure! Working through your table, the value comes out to 2.90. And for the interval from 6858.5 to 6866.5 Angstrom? 2.80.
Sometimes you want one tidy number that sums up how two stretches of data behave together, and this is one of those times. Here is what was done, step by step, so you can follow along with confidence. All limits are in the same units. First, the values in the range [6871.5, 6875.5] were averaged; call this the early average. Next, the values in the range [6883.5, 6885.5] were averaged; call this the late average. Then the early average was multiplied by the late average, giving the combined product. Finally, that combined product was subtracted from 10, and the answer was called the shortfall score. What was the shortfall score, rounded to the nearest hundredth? 2.75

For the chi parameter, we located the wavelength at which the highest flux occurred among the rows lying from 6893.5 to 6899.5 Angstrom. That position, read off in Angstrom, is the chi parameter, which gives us 6894.0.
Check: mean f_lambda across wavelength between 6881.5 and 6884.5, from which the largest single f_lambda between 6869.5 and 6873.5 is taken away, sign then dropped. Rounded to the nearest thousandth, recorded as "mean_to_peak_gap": 0.237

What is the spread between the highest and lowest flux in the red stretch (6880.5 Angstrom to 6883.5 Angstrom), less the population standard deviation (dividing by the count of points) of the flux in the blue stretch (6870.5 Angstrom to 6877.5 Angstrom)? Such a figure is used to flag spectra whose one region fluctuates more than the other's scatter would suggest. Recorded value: 0.15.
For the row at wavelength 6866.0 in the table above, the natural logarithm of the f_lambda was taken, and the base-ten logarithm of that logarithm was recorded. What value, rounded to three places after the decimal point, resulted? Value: 0.017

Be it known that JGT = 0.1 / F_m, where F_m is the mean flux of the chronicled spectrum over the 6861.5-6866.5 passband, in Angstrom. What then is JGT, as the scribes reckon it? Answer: 0.0361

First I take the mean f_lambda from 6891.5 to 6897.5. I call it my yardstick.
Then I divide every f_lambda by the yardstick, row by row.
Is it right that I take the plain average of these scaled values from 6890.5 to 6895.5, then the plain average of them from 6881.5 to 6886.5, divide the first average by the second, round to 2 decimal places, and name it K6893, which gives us 1.05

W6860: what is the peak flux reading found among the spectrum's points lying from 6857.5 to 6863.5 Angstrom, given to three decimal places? 2.793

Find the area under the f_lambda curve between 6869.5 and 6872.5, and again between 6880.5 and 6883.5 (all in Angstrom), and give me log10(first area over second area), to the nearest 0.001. 0.020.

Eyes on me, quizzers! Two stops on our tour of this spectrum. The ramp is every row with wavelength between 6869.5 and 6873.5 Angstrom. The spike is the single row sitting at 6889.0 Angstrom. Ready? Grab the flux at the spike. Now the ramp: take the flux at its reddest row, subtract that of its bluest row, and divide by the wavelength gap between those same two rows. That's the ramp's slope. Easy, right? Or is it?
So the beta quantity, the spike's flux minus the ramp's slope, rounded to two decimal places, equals 2.80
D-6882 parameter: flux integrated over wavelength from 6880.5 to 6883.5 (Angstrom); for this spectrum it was 8.13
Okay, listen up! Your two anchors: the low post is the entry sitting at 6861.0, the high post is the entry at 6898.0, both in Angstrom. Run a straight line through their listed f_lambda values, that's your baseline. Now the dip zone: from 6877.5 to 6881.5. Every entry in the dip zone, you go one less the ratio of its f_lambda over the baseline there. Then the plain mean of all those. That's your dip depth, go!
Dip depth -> -0.034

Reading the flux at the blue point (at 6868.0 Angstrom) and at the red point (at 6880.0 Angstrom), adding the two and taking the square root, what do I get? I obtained 2.40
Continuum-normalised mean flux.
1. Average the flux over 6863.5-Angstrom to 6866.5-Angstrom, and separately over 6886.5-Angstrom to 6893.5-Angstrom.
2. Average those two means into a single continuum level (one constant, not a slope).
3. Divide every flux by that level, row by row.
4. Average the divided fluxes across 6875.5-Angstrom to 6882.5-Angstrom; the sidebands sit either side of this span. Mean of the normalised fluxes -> 1.02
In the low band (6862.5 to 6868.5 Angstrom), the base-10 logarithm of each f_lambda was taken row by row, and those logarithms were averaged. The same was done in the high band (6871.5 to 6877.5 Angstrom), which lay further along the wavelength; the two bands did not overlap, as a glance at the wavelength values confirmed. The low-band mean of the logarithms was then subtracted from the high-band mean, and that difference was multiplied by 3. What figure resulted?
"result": -0.001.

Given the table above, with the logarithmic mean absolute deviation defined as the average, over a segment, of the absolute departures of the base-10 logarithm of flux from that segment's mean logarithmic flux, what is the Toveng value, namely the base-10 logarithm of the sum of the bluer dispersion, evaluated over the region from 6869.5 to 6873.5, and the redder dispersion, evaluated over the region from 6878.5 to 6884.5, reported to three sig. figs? -1.68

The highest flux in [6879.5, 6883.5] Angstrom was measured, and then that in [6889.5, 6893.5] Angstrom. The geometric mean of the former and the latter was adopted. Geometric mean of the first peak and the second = 2.82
